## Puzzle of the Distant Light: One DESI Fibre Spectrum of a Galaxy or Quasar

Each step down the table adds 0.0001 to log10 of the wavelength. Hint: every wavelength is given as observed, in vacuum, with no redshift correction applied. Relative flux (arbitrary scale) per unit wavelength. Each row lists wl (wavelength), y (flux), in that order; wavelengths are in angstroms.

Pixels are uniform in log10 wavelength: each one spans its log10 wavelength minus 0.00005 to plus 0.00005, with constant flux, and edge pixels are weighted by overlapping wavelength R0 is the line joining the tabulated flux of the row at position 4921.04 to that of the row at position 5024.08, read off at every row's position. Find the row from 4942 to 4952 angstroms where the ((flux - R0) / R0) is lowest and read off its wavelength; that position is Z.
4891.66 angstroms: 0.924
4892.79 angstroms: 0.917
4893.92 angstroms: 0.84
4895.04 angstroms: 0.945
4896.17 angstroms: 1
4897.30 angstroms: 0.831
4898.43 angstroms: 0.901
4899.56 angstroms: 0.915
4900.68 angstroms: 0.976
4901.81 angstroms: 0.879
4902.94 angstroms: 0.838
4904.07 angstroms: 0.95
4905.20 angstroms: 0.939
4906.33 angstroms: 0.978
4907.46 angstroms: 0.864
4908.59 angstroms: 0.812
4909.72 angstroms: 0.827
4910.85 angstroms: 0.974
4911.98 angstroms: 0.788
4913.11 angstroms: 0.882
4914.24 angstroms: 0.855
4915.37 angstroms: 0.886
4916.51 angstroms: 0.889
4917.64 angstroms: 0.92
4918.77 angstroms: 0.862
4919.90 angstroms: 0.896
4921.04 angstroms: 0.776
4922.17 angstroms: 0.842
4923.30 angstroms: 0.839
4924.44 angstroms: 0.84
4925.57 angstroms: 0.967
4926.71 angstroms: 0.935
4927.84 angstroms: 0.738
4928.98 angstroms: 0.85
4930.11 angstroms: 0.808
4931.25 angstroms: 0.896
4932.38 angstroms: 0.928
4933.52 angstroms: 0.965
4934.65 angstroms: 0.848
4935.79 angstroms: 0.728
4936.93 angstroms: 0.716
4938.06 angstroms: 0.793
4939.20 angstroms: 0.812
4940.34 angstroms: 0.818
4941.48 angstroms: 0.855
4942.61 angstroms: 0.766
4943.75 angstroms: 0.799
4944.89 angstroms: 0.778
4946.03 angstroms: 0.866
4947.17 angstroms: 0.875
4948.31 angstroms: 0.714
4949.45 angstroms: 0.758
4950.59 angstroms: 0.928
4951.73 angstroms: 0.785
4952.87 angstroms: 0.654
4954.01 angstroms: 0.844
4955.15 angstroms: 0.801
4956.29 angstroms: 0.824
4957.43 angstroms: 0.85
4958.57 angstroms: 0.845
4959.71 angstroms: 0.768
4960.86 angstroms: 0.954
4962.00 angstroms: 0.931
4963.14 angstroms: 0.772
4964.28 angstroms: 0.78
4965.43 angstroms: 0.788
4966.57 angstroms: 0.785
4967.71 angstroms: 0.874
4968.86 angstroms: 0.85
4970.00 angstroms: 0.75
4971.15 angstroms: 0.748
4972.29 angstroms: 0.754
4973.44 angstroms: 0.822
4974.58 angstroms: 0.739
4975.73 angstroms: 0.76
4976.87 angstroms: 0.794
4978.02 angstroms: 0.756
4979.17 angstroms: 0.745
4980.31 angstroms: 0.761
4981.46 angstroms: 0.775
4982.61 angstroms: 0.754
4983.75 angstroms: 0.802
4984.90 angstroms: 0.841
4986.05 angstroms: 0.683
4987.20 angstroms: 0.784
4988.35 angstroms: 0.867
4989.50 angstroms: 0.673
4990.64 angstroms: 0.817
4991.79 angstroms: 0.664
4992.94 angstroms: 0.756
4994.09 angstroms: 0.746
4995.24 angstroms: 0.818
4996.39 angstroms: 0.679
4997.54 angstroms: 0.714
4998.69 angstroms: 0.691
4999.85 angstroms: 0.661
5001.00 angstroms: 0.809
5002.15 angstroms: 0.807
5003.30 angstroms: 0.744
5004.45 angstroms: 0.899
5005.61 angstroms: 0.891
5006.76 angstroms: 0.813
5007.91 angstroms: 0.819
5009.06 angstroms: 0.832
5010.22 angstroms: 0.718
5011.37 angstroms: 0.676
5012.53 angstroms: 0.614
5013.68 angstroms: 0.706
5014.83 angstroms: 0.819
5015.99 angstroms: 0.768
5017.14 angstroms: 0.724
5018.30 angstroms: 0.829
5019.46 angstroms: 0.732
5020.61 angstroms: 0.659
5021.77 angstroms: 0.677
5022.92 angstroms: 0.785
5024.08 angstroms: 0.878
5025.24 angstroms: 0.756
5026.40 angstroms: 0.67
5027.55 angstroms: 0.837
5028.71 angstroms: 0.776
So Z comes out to 4948.31 angstroms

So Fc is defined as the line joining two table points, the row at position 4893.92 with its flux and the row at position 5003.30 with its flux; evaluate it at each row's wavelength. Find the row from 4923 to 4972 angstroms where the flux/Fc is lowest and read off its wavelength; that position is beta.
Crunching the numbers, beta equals 4952.87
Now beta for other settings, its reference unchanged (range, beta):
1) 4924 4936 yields 4935.79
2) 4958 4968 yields 4959.71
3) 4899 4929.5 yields 4927.84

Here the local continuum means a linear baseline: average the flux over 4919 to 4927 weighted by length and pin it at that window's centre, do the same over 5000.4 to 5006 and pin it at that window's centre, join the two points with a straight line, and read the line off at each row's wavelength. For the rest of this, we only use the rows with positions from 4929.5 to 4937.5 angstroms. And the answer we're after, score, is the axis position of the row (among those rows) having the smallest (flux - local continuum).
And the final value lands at 4936.93 angstroms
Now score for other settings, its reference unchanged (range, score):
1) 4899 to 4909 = 4908.59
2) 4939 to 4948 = 4942.61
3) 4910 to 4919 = 4911.98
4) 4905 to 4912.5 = 4911.98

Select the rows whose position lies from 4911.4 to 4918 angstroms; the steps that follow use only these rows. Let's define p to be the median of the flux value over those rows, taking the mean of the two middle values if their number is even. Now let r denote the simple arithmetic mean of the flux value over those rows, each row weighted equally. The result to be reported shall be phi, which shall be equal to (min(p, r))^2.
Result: 0.757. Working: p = 0.88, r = 0.870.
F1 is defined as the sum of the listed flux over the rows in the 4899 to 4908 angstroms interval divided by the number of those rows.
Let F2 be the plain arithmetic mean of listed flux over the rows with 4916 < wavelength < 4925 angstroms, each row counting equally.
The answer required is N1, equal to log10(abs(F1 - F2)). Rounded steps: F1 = 0.92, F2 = 0.86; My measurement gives -1.23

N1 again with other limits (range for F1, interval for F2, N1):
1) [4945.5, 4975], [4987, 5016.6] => -1.31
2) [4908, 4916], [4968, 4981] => -1.05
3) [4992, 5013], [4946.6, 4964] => -1.22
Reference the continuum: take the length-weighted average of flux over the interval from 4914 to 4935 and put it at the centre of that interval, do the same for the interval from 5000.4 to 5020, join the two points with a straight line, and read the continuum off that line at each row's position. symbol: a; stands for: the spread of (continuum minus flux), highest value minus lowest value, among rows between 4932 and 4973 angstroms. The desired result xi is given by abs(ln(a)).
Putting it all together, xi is 1.2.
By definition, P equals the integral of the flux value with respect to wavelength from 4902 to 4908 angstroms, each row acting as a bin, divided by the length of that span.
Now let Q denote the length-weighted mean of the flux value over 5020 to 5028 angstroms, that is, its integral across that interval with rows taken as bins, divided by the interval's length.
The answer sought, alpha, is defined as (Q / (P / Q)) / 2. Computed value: 0.309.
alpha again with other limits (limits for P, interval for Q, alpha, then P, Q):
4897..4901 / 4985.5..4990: 0.312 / 0.91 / 0.75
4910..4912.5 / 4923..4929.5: 0.423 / 0.88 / 0.86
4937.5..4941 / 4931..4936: 0.483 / 0.81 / 0.88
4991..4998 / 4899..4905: 0.570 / 0.73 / 0.91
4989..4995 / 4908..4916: 0.502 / 0.74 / 0.86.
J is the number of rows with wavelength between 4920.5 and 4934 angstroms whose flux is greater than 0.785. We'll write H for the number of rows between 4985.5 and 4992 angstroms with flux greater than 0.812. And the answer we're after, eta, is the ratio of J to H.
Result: 5.0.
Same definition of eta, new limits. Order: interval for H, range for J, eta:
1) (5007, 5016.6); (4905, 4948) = 10.7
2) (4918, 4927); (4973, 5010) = 2.0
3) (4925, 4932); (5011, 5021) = 0.5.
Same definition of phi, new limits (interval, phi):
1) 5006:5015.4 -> 0.562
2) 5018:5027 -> 0.554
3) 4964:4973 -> 0.612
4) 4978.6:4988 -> 0.590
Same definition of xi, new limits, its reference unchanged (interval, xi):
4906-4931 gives 1.5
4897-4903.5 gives 1.9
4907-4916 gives 1.7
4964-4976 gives 2.1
